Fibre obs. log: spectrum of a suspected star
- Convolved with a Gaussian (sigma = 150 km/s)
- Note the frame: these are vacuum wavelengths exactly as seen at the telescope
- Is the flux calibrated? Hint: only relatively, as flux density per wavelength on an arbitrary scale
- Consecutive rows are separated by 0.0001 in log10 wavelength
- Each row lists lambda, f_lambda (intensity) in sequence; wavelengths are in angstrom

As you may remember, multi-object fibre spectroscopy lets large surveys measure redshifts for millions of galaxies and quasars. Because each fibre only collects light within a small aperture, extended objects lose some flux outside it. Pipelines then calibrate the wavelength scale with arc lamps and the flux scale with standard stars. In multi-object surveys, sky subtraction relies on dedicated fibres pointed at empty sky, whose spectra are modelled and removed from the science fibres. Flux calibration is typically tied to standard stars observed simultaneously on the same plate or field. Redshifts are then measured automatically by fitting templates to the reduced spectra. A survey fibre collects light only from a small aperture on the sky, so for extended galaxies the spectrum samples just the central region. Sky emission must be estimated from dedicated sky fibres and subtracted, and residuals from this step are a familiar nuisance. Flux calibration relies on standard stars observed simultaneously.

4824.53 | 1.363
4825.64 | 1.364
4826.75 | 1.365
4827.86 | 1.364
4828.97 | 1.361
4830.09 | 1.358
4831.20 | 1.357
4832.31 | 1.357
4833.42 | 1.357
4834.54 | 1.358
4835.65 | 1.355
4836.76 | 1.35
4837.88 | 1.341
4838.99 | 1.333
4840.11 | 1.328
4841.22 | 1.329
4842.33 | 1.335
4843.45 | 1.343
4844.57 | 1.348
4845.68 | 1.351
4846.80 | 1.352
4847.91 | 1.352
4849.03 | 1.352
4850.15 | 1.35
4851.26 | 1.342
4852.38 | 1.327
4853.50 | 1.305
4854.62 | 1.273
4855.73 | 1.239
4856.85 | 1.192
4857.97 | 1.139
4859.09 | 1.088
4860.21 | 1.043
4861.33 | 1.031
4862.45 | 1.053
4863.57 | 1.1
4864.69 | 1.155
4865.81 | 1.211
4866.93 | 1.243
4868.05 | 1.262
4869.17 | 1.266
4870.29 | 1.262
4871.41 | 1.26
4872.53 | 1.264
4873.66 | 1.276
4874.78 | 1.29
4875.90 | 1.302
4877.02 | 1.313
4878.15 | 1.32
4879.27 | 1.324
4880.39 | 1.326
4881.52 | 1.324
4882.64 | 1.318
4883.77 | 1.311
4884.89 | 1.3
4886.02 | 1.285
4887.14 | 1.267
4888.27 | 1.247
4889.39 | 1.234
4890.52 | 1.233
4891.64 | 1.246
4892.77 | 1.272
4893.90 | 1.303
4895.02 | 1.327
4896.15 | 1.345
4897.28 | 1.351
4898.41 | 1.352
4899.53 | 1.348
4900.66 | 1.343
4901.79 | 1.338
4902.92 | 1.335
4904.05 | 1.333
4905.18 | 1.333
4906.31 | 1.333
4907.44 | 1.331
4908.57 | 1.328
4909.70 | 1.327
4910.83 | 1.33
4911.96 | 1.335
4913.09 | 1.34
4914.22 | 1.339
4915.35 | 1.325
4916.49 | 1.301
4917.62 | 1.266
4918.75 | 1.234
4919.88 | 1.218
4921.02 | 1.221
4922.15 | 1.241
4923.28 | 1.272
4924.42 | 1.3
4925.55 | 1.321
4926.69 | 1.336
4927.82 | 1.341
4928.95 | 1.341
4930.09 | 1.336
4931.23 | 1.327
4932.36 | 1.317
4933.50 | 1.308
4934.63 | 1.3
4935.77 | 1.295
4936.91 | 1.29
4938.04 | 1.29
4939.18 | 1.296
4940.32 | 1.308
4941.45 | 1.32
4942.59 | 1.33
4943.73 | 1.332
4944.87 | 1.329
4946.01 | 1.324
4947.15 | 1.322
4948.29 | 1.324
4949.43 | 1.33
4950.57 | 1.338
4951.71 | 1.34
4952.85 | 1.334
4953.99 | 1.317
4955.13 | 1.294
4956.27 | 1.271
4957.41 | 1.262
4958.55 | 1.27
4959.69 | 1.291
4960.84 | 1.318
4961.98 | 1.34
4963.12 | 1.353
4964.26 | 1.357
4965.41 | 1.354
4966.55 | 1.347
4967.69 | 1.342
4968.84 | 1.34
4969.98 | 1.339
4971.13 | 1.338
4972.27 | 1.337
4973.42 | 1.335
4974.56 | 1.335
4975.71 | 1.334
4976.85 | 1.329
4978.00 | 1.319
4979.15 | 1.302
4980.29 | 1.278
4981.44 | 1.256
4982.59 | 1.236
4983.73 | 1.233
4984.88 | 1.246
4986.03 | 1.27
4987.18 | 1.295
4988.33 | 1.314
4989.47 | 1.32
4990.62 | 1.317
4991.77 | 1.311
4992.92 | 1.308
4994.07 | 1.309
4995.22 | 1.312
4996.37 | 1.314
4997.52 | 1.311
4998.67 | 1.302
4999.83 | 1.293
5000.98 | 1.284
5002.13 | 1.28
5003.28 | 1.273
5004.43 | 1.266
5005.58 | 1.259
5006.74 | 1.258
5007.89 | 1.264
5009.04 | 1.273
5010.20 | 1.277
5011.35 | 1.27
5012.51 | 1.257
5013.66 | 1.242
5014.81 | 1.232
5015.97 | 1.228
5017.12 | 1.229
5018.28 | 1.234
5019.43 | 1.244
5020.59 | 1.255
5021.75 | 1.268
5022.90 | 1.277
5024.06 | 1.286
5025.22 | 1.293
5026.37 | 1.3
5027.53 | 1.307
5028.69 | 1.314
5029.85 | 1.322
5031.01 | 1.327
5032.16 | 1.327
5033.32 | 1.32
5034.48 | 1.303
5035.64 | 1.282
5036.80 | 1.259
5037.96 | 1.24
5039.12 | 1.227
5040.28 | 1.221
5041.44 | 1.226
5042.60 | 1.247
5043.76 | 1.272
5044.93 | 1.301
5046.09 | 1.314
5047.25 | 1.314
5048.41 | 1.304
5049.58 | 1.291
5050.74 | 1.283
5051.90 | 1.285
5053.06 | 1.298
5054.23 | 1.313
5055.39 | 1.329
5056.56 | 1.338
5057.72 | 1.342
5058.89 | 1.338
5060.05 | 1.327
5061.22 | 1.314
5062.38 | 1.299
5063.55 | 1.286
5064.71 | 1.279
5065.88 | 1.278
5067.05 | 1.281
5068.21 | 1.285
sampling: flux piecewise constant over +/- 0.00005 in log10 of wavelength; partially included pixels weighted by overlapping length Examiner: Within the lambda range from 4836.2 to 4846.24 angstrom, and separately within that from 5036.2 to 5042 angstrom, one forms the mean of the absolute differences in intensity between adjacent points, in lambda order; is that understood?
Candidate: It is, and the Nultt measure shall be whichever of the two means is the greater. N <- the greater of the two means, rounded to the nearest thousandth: 0.011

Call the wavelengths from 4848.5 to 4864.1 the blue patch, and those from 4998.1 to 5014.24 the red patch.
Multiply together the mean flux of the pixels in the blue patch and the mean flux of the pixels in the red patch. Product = 1.53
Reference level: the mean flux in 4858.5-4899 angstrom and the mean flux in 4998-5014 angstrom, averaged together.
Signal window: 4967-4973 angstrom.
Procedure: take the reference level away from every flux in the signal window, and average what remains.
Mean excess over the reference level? 0.077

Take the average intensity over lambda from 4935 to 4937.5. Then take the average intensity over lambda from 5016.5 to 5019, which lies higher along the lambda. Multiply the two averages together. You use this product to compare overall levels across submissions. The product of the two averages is 1.6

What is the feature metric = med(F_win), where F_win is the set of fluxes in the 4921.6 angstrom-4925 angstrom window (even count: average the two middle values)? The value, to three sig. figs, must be 1.27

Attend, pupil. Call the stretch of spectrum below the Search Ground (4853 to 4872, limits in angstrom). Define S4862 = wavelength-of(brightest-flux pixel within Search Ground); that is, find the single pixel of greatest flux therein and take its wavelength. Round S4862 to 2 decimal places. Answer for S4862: 4853.50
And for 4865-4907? 4898.41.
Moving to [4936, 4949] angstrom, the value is 4943.73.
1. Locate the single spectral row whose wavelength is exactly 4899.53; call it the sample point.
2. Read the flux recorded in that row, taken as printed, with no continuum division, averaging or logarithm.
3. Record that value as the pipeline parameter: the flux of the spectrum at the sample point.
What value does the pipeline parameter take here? 1.348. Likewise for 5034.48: 1.303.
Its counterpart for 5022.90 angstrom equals 1.277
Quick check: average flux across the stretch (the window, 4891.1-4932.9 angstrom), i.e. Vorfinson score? 1.31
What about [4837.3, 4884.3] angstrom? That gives 1.27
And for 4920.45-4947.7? 1.31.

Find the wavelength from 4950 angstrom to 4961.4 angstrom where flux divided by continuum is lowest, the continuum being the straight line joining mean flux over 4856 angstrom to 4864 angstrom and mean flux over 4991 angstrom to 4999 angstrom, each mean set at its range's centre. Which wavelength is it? 4957.41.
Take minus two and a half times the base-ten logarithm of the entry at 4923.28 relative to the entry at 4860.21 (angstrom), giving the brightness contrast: -0.216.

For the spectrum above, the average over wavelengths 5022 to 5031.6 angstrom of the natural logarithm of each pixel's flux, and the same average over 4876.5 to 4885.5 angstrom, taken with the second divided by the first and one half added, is 1.54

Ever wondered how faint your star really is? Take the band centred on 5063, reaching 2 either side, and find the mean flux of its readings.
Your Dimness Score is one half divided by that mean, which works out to 0.386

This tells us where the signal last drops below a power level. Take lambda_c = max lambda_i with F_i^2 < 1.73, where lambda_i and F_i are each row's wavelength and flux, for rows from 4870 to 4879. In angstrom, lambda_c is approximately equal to 4877.02 angstrom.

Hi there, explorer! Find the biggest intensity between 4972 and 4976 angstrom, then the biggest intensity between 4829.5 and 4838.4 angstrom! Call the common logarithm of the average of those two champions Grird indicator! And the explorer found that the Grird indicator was 0.130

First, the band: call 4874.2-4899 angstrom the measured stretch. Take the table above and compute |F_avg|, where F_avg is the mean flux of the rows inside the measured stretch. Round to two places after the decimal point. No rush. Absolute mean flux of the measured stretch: 1.30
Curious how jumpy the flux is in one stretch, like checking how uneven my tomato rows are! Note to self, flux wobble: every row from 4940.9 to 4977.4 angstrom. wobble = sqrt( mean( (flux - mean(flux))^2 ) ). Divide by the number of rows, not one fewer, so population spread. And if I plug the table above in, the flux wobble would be 0.023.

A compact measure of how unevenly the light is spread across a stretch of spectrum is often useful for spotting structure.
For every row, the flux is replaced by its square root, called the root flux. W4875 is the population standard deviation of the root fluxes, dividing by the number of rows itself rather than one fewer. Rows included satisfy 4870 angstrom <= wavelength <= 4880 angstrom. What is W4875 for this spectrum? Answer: 0.011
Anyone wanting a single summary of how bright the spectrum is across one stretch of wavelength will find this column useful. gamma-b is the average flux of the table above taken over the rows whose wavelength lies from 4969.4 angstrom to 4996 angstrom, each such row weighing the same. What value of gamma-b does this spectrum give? 1.303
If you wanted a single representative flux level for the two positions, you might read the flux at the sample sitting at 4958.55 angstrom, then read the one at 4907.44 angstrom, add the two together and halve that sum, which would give 1.30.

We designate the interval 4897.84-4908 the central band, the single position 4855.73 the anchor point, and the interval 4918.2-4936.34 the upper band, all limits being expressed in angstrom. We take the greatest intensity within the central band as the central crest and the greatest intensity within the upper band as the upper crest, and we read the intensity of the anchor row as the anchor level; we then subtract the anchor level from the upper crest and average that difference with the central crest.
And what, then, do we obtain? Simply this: 0.73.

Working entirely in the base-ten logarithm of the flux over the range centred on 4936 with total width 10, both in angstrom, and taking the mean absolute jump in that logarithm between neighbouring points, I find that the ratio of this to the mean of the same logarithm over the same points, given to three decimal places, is 0.020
